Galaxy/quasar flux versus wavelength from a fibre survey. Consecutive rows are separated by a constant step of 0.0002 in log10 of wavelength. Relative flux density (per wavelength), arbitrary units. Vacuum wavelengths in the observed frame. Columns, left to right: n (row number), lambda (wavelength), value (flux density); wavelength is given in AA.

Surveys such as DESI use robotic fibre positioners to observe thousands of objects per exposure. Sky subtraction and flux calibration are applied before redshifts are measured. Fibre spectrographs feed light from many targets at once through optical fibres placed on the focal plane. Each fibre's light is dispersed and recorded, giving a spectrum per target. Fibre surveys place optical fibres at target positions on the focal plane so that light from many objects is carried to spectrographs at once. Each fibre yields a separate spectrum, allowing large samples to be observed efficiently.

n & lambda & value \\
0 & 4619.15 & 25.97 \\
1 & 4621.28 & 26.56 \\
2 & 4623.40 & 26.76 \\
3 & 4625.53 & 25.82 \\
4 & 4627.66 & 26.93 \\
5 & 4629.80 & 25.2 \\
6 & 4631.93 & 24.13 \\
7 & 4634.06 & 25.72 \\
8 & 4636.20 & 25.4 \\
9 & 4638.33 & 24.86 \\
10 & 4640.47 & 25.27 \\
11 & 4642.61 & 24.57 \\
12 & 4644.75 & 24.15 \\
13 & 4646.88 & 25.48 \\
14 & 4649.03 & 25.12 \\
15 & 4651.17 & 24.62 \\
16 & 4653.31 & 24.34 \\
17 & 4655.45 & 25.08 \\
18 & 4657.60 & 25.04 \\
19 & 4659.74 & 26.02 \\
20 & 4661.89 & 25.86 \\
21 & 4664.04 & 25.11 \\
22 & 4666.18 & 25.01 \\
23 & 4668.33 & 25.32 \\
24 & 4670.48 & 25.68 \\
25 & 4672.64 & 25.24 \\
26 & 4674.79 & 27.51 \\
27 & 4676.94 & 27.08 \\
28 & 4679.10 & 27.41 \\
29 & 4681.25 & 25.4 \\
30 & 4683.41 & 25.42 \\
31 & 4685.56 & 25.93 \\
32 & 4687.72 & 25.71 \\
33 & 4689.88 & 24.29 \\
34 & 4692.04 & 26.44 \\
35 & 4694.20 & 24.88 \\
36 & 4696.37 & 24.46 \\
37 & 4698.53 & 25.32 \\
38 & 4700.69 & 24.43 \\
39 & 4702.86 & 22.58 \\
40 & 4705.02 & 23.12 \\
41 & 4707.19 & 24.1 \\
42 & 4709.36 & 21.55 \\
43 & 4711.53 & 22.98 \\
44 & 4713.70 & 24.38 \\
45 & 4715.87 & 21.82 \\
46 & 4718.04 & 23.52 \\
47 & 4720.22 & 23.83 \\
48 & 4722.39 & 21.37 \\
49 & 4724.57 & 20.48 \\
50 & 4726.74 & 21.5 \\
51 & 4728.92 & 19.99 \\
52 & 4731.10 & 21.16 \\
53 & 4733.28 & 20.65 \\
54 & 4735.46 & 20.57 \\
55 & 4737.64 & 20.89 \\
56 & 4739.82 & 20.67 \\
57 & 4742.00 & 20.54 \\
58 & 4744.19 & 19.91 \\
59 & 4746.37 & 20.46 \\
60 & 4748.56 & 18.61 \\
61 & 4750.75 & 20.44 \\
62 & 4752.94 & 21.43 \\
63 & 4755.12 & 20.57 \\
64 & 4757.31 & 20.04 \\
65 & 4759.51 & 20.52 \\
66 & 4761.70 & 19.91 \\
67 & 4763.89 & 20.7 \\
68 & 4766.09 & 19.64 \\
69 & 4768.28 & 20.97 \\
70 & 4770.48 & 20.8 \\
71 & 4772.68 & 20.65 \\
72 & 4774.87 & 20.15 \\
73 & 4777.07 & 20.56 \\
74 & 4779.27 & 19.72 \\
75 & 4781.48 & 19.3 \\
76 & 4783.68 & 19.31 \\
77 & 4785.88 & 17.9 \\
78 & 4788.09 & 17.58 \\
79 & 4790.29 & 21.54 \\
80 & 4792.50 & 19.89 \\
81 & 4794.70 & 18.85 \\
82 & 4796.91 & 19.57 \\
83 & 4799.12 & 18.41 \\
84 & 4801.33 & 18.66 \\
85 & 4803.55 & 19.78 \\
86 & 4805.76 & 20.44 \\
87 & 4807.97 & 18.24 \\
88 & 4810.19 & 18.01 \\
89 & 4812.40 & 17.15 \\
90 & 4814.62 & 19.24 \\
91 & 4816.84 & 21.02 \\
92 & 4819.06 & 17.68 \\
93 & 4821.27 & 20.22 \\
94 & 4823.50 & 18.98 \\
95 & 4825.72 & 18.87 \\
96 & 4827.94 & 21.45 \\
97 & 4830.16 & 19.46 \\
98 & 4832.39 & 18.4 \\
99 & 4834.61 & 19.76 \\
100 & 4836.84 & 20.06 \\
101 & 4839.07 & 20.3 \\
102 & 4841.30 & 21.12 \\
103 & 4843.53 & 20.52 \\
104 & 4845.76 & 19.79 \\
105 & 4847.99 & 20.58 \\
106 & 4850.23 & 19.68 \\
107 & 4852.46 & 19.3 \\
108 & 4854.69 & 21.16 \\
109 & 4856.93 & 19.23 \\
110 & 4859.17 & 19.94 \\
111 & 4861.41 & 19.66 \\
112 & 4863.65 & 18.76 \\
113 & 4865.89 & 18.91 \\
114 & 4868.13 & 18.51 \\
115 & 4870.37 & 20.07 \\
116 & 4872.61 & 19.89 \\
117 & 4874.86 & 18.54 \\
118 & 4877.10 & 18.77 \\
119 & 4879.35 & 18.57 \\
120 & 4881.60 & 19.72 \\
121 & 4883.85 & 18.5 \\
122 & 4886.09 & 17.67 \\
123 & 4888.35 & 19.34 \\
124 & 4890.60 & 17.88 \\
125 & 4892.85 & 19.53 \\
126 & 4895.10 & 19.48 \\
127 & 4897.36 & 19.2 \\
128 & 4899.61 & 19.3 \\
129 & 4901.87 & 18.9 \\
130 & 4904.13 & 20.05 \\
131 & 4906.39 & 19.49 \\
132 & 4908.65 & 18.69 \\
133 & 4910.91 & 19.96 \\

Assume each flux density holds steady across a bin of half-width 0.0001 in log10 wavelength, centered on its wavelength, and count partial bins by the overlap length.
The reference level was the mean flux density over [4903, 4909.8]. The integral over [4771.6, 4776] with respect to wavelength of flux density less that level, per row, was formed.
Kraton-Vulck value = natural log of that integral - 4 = -2.5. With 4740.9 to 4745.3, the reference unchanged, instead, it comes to -2.7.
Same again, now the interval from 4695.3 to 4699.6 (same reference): -0.8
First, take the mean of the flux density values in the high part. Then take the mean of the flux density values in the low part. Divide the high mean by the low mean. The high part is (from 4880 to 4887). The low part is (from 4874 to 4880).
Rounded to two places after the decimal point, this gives 1.00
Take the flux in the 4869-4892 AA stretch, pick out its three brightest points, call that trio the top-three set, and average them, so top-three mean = 19.9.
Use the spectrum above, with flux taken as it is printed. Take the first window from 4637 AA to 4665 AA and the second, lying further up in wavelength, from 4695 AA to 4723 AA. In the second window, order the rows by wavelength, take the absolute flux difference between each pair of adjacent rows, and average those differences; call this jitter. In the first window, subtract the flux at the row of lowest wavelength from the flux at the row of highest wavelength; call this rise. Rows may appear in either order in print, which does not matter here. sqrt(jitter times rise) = 0.604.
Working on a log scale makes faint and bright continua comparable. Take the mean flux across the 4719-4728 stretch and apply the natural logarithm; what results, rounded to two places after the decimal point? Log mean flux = 3.08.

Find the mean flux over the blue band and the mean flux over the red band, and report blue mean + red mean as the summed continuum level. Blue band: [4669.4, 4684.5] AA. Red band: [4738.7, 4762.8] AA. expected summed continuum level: 46.5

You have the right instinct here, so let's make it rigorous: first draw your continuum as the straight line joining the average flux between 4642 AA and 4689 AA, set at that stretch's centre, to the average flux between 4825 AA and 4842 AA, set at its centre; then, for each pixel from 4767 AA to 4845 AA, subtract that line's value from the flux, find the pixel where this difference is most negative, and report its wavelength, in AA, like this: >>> 4788.09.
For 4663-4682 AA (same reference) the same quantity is 4666.18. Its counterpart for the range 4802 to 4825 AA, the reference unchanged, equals 4812.40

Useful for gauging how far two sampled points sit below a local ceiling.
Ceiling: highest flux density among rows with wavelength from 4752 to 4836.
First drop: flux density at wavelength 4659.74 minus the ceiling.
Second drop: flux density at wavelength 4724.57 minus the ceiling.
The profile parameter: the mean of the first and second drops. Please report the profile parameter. 1.7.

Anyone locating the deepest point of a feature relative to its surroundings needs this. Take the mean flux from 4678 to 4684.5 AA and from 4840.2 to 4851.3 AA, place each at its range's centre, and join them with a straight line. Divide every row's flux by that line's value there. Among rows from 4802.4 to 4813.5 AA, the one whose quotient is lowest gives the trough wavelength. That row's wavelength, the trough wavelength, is 4812.40 AA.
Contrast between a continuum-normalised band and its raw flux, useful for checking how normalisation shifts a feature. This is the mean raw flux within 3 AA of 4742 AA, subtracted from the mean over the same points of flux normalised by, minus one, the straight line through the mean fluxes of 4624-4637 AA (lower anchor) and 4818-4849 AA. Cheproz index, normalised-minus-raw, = -20.5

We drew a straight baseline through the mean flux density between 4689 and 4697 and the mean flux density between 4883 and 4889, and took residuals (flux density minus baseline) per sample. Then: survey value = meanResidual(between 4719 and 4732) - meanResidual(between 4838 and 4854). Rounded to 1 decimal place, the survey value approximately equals -2.9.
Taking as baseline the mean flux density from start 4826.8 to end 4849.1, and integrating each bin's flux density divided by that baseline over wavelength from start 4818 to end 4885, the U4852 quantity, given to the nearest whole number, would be 65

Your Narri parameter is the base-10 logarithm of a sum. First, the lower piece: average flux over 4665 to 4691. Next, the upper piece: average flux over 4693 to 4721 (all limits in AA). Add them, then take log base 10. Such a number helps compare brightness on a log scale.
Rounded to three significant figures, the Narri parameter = 1.69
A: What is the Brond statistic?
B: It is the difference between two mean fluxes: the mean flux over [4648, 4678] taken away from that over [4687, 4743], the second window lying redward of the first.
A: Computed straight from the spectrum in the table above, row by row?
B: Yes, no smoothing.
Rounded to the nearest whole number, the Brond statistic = -3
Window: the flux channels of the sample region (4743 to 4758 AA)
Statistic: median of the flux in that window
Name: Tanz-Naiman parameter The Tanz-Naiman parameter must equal 20.4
